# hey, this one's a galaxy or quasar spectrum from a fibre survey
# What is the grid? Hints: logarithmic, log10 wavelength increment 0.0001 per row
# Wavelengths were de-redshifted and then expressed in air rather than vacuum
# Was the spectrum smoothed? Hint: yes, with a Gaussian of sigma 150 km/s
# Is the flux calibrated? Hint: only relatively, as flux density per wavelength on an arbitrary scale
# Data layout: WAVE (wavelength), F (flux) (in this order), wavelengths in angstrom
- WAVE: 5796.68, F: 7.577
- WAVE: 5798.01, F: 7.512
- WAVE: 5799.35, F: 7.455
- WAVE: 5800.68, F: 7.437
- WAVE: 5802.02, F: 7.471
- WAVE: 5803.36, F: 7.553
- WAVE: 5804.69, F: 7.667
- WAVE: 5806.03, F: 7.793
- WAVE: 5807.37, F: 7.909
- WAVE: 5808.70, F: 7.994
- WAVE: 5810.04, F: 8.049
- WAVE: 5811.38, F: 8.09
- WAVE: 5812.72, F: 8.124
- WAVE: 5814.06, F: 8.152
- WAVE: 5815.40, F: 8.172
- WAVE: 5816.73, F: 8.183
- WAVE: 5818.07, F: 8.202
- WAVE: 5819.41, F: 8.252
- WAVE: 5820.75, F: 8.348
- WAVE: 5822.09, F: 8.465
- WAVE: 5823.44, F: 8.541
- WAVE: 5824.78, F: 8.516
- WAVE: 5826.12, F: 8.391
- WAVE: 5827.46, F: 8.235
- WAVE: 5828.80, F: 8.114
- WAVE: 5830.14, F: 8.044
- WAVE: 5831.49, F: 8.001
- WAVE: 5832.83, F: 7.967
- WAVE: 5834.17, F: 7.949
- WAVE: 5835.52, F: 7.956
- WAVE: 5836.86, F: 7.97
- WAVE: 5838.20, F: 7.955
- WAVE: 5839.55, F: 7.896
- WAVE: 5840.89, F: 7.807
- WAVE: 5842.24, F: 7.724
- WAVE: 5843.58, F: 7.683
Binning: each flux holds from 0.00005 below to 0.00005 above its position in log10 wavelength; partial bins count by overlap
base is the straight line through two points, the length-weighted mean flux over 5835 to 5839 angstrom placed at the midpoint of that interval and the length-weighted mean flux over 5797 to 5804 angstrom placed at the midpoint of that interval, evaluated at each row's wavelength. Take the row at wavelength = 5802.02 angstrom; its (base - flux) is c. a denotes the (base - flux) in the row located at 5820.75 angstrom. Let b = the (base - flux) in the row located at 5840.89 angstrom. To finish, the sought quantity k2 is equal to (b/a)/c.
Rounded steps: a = -0.60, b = 0.2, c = 0.04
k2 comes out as -10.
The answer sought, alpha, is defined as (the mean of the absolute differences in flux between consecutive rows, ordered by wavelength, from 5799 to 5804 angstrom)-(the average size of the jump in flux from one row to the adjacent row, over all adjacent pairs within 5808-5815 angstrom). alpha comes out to 0.005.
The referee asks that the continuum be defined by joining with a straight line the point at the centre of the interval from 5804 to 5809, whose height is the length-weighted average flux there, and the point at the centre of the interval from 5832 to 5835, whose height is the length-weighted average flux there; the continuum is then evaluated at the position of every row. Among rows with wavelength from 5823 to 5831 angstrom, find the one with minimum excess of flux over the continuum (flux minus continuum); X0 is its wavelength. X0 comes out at 5830.14 angstrom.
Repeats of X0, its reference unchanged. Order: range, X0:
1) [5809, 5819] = 5810.04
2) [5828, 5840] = 5839.55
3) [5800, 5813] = 5800.68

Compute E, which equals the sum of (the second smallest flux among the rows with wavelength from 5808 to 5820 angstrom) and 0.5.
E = 8.55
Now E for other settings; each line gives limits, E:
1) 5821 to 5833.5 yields 8.50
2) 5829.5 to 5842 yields 8.40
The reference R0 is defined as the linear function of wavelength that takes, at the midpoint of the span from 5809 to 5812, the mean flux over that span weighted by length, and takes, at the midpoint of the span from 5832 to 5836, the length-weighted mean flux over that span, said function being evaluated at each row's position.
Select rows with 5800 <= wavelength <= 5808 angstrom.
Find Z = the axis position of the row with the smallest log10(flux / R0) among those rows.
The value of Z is 5800.68 angstrom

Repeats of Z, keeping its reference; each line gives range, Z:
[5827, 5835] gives 5834.17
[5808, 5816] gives 5808.70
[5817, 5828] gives 5818.07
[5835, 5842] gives 5840.89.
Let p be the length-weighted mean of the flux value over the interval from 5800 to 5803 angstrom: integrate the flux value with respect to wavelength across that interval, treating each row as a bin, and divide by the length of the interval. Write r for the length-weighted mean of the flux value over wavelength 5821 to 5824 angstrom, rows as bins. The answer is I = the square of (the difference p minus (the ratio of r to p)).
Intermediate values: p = 7.46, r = 8.45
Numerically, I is 40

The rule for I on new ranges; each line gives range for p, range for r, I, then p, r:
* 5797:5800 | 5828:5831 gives 41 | 7.49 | 8.07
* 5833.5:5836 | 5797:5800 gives 49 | 7.94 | 7.49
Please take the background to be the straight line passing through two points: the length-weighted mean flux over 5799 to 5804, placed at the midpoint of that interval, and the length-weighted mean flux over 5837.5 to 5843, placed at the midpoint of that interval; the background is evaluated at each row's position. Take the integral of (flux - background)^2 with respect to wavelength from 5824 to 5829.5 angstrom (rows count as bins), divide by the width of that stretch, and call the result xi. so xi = 0.39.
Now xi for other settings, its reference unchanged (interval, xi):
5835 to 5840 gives 0.02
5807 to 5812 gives 0.22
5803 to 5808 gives 0.06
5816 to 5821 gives 0.36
